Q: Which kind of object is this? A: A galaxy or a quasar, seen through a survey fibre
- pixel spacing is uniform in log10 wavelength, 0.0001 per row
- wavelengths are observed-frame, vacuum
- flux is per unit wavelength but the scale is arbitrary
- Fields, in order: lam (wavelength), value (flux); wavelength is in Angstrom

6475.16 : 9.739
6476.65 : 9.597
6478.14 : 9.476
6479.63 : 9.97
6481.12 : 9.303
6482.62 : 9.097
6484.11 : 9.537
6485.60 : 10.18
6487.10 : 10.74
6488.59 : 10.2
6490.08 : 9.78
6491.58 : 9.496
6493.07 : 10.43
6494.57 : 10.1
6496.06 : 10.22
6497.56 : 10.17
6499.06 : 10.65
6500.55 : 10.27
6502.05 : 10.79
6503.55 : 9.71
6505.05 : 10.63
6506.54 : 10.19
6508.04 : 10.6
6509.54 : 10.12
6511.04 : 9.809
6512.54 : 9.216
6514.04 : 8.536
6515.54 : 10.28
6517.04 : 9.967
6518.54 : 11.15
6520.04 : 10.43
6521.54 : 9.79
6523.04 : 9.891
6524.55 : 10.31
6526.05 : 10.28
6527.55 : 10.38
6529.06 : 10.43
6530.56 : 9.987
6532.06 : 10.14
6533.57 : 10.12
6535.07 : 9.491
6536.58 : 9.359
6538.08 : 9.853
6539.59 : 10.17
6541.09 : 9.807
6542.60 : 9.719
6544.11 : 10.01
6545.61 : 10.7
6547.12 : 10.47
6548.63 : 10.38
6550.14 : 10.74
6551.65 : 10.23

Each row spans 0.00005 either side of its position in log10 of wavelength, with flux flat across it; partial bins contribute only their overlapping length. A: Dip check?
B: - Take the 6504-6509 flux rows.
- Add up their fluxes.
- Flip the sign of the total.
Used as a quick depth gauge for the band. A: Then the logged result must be -31.4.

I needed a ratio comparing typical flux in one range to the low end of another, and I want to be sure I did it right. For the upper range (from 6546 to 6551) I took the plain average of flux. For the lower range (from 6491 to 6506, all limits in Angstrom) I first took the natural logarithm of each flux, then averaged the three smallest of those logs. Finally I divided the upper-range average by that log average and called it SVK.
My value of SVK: 4.6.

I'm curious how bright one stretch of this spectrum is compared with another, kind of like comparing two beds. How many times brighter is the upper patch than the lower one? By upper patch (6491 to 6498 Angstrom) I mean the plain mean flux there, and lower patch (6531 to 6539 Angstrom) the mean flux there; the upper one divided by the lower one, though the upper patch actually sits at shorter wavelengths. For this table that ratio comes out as 1.030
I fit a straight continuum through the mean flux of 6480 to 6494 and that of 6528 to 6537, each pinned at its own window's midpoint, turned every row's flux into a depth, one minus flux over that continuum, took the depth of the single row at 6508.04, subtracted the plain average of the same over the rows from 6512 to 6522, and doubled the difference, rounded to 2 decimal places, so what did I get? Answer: -0.14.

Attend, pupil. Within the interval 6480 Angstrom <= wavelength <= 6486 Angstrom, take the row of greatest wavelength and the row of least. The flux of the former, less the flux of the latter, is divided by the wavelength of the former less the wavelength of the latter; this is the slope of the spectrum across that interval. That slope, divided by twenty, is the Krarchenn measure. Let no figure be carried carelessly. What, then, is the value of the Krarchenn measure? 0.010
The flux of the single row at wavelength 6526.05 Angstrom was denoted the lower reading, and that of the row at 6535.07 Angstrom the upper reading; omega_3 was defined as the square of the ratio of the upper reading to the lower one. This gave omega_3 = 0.85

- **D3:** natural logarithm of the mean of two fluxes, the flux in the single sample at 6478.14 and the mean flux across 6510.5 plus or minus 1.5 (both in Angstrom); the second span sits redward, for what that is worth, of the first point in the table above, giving 2.27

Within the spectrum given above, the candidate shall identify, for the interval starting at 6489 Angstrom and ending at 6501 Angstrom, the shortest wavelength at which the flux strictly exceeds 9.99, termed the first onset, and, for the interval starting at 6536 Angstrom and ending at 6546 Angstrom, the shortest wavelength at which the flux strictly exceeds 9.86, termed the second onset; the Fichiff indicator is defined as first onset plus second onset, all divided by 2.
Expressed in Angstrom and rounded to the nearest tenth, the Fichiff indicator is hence 6516.3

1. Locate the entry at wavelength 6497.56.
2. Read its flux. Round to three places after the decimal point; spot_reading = 10.170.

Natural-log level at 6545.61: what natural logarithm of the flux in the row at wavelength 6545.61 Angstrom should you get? 2.37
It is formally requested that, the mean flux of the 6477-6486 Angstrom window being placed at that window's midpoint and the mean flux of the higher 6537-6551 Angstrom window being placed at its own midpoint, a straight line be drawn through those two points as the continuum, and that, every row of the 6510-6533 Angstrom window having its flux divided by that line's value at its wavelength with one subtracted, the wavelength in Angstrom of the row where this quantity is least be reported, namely 6514.04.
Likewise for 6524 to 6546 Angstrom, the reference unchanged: 6536.58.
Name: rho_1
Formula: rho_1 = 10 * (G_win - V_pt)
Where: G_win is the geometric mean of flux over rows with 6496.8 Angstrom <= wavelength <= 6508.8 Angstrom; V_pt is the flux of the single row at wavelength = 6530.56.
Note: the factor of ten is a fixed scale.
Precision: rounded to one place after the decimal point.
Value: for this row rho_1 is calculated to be 3.8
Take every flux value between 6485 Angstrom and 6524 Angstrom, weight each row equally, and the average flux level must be 10.13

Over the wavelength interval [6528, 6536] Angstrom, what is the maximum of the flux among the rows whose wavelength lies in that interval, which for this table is 10.43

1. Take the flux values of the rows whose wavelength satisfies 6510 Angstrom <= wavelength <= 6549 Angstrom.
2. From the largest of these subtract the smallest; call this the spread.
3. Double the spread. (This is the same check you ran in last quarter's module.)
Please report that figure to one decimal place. 5.2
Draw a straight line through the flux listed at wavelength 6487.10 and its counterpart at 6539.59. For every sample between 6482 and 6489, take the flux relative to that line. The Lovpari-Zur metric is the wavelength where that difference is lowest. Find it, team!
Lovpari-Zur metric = 6482.62 Angstrom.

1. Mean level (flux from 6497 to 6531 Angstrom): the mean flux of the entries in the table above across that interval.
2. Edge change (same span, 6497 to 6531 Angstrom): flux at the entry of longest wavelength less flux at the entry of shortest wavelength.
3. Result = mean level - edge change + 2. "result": 12.3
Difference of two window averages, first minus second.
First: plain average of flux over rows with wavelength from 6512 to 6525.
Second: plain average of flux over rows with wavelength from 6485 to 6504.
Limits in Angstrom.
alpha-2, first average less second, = -0.26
